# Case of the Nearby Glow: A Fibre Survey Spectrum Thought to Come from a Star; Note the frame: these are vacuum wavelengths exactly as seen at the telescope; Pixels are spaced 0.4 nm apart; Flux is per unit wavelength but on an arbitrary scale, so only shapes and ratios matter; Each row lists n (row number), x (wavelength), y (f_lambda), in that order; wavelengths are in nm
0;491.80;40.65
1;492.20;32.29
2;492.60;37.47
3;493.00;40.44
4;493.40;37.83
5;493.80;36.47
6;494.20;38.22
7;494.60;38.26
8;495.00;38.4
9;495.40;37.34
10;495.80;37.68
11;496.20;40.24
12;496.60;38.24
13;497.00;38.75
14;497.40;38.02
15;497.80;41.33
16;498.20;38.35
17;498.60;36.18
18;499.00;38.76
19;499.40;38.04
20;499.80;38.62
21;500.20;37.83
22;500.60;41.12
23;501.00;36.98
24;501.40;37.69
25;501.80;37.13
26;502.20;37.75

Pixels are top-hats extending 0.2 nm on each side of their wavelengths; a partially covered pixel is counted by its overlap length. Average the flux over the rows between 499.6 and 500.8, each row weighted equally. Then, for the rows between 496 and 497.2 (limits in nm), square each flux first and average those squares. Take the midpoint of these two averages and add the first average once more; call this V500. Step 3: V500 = 823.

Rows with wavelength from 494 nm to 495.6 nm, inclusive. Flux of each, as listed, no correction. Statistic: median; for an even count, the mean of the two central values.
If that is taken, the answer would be 38.2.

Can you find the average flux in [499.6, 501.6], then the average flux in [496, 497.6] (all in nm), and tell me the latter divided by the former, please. 1.01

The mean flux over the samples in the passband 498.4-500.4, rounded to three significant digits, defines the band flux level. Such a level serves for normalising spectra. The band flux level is 37.9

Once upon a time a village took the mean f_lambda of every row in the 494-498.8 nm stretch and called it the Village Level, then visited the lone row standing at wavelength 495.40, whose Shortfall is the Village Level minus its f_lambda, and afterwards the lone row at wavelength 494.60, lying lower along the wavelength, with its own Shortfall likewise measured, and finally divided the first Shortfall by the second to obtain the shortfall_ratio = 6.8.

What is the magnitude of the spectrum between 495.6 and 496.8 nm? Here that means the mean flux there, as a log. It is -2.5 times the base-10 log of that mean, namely -3.97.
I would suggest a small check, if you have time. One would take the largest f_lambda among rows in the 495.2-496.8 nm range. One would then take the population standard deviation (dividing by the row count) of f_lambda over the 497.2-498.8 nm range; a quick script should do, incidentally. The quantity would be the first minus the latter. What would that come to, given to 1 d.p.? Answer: 38.4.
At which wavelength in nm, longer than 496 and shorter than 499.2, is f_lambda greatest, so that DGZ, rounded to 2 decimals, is 497.80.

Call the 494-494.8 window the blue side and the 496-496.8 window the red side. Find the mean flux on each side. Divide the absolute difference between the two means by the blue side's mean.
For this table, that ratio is 0.03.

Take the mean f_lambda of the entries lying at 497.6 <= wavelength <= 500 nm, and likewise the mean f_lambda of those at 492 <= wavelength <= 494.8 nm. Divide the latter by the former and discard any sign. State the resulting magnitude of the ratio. 0.97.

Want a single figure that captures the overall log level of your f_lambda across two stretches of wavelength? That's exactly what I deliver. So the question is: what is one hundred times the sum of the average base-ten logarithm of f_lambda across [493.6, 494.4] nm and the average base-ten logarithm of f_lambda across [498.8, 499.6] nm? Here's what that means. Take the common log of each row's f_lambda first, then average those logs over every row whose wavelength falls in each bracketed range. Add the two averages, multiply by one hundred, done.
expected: 315.6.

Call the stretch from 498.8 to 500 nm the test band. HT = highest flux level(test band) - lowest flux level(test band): 0.7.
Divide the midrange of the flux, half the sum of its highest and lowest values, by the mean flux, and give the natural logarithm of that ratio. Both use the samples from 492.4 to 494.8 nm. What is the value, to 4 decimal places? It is 0.0089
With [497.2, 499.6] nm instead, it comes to 0.0080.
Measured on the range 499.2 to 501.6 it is 0.0173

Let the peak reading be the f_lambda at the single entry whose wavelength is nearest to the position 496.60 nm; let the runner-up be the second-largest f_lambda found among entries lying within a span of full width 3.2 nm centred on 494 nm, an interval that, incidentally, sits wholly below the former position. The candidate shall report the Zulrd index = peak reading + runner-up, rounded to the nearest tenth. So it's 76.6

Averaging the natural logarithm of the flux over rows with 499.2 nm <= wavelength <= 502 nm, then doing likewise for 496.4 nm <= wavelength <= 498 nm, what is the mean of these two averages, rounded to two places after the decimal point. 3.65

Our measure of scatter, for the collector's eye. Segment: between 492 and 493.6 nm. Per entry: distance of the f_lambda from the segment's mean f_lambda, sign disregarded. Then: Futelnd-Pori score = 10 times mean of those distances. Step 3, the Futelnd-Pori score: 23.6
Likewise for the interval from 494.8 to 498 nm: 10.2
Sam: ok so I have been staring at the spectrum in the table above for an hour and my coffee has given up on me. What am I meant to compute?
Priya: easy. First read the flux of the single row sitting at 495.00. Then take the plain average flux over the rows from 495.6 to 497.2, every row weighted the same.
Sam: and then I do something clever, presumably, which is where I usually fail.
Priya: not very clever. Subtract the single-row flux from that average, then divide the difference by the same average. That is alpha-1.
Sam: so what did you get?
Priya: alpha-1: 0.01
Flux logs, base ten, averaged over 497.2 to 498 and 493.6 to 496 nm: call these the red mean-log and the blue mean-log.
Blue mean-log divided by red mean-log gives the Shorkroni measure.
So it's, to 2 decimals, 0.99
